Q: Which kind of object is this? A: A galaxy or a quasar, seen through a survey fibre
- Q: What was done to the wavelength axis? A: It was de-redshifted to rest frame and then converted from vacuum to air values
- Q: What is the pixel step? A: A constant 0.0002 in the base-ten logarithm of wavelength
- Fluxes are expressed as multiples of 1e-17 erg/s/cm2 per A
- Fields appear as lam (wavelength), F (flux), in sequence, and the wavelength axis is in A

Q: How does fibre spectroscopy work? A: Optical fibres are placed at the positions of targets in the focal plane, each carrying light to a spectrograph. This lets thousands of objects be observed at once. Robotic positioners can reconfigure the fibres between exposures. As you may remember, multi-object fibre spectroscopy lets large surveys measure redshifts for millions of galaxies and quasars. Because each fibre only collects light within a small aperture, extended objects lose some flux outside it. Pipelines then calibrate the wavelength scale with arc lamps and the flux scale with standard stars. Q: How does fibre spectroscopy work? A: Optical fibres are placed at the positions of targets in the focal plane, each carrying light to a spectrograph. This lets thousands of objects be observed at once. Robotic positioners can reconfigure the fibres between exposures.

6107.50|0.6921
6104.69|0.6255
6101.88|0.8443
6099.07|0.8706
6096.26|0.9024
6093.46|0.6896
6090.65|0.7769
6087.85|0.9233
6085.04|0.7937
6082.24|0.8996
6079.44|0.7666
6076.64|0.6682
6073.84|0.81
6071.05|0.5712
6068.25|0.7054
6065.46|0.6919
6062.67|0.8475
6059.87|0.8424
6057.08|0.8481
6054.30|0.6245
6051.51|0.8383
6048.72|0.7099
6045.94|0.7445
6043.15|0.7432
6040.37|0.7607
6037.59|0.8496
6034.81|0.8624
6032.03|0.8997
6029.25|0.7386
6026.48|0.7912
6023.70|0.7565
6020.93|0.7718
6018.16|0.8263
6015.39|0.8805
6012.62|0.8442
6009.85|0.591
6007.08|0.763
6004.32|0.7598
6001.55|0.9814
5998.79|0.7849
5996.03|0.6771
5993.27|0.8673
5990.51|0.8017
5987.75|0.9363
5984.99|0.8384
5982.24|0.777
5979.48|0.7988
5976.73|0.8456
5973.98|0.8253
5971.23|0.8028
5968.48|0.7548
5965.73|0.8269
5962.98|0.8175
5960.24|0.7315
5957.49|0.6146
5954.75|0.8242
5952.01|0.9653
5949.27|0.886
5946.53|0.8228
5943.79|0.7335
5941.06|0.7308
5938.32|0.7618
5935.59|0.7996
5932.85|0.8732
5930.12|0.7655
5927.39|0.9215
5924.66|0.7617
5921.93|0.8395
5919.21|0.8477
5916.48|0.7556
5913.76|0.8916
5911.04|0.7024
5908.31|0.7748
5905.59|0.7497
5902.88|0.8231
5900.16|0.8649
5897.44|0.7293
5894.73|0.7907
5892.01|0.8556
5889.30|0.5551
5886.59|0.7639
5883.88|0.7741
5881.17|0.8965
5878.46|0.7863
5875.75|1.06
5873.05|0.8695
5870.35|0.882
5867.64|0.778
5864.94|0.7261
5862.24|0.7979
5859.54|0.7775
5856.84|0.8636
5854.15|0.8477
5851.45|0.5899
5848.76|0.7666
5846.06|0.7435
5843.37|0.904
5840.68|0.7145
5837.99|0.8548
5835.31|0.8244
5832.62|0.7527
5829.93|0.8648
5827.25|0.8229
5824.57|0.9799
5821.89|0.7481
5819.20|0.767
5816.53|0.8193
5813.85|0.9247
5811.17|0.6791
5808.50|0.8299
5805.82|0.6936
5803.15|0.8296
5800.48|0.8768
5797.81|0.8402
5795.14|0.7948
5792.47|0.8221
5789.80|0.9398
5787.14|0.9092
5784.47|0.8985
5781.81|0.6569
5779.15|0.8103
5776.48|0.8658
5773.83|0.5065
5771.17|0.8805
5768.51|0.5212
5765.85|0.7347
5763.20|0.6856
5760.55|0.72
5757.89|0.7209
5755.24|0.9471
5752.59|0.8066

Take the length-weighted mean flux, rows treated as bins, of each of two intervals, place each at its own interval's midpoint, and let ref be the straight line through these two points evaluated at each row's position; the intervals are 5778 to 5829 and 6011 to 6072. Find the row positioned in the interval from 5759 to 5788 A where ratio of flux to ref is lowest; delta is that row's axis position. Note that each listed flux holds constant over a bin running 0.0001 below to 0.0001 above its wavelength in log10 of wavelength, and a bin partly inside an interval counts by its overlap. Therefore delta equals 5773.83 A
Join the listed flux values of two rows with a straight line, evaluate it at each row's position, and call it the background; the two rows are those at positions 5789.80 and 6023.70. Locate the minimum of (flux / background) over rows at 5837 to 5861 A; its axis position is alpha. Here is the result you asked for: 5851.45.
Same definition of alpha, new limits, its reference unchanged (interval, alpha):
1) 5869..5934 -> 5889.30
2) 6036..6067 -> 6054.30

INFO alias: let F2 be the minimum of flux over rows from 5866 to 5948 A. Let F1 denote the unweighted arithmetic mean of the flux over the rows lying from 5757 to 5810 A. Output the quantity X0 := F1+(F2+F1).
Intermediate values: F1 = 0.777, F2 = 0.5551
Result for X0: 2.11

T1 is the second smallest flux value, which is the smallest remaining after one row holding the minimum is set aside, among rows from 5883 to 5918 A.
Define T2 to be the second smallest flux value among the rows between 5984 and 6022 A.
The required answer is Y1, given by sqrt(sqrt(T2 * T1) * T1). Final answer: 0.696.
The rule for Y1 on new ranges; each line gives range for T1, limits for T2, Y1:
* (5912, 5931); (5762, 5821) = 0.693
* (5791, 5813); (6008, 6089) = 0.666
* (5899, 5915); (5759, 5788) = 0.685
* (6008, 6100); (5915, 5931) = 0.630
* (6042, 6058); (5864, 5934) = 0.708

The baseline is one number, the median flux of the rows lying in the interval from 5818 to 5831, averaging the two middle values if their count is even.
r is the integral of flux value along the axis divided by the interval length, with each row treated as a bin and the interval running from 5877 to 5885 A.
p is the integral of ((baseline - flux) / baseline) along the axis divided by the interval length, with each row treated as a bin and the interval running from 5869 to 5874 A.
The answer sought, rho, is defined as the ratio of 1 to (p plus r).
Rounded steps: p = -0.06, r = 0.823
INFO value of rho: 1.32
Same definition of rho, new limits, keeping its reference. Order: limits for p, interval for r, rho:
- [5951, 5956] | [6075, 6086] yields 1.43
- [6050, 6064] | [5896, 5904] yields 1.20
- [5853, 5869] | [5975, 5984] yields 1.19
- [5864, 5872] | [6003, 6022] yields 1.25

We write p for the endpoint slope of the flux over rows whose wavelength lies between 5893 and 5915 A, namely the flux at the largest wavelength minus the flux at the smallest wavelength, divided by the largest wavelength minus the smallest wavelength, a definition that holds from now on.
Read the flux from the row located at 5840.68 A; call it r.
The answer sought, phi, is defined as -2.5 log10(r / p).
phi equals -5.3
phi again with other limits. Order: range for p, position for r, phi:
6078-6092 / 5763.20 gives -7.2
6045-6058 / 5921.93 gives -4.9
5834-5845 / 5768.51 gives -4.3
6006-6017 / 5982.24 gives -4.3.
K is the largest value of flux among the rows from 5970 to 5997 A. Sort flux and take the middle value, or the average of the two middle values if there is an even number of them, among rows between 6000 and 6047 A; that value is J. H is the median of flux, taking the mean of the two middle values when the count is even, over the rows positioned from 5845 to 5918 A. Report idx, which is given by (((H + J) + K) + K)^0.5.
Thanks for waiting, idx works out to 1.85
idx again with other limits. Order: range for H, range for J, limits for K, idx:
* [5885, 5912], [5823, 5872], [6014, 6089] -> 1.85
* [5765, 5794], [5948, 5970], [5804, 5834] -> 1.90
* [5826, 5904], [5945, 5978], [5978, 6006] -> 1.89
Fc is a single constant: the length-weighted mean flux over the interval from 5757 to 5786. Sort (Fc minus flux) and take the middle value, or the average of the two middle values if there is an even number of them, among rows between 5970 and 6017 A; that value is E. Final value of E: -0.07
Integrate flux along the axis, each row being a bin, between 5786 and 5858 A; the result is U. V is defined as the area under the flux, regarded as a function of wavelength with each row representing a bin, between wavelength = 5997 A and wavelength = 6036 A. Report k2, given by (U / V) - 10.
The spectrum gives -8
